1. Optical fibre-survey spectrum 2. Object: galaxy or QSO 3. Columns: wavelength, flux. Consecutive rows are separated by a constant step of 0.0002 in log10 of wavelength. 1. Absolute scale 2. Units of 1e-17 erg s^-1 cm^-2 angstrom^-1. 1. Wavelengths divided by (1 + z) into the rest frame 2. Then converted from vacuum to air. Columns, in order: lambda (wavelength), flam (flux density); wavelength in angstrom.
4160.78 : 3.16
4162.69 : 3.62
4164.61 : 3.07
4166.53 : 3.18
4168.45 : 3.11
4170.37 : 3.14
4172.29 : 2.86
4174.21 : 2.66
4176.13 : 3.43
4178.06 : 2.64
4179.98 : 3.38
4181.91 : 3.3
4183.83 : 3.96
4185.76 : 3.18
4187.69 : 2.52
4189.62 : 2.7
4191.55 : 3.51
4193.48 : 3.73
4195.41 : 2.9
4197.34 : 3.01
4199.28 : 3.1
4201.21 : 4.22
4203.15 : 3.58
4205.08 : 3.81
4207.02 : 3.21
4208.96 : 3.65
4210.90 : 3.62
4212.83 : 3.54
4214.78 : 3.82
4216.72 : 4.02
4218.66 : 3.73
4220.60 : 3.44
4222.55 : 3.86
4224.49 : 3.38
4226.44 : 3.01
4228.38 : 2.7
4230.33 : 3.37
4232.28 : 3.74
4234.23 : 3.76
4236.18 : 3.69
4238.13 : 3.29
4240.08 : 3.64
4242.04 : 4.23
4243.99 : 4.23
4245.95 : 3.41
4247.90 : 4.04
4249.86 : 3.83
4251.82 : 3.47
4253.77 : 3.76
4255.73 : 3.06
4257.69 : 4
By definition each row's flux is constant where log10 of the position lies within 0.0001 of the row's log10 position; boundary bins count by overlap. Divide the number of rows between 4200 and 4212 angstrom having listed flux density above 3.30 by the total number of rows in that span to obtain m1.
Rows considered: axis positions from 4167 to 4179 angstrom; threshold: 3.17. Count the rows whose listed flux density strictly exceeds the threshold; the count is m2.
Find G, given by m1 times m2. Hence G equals 0.8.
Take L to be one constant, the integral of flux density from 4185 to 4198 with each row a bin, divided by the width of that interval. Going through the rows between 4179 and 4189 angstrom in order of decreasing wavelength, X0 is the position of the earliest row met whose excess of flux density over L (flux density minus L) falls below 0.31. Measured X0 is 4187.69 angstrom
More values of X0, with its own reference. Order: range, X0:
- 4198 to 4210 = 4207.02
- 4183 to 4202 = 4199.28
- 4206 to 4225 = 4224.49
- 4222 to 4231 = 4230.33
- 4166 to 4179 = 4178.06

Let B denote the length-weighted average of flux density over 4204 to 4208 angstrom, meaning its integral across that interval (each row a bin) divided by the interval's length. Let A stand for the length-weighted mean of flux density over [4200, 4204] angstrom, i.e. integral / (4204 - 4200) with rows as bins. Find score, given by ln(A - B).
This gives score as -1.06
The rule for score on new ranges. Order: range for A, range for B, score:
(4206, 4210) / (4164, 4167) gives -1.17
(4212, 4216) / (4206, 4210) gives -1.32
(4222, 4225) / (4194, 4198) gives -0.53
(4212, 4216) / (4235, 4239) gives -1.67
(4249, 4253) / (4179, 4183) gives -1.22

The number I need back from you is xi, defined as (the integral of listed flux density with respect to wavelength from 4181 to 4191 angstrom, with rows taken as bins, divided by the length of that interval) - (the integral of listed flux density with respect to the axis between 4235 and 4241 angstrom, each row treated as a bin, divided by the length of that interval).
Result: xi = -0.4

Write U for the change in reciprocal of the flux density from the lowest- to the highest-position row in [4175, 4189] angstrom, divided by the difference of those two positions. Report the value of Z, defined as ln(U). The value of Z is -4.7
